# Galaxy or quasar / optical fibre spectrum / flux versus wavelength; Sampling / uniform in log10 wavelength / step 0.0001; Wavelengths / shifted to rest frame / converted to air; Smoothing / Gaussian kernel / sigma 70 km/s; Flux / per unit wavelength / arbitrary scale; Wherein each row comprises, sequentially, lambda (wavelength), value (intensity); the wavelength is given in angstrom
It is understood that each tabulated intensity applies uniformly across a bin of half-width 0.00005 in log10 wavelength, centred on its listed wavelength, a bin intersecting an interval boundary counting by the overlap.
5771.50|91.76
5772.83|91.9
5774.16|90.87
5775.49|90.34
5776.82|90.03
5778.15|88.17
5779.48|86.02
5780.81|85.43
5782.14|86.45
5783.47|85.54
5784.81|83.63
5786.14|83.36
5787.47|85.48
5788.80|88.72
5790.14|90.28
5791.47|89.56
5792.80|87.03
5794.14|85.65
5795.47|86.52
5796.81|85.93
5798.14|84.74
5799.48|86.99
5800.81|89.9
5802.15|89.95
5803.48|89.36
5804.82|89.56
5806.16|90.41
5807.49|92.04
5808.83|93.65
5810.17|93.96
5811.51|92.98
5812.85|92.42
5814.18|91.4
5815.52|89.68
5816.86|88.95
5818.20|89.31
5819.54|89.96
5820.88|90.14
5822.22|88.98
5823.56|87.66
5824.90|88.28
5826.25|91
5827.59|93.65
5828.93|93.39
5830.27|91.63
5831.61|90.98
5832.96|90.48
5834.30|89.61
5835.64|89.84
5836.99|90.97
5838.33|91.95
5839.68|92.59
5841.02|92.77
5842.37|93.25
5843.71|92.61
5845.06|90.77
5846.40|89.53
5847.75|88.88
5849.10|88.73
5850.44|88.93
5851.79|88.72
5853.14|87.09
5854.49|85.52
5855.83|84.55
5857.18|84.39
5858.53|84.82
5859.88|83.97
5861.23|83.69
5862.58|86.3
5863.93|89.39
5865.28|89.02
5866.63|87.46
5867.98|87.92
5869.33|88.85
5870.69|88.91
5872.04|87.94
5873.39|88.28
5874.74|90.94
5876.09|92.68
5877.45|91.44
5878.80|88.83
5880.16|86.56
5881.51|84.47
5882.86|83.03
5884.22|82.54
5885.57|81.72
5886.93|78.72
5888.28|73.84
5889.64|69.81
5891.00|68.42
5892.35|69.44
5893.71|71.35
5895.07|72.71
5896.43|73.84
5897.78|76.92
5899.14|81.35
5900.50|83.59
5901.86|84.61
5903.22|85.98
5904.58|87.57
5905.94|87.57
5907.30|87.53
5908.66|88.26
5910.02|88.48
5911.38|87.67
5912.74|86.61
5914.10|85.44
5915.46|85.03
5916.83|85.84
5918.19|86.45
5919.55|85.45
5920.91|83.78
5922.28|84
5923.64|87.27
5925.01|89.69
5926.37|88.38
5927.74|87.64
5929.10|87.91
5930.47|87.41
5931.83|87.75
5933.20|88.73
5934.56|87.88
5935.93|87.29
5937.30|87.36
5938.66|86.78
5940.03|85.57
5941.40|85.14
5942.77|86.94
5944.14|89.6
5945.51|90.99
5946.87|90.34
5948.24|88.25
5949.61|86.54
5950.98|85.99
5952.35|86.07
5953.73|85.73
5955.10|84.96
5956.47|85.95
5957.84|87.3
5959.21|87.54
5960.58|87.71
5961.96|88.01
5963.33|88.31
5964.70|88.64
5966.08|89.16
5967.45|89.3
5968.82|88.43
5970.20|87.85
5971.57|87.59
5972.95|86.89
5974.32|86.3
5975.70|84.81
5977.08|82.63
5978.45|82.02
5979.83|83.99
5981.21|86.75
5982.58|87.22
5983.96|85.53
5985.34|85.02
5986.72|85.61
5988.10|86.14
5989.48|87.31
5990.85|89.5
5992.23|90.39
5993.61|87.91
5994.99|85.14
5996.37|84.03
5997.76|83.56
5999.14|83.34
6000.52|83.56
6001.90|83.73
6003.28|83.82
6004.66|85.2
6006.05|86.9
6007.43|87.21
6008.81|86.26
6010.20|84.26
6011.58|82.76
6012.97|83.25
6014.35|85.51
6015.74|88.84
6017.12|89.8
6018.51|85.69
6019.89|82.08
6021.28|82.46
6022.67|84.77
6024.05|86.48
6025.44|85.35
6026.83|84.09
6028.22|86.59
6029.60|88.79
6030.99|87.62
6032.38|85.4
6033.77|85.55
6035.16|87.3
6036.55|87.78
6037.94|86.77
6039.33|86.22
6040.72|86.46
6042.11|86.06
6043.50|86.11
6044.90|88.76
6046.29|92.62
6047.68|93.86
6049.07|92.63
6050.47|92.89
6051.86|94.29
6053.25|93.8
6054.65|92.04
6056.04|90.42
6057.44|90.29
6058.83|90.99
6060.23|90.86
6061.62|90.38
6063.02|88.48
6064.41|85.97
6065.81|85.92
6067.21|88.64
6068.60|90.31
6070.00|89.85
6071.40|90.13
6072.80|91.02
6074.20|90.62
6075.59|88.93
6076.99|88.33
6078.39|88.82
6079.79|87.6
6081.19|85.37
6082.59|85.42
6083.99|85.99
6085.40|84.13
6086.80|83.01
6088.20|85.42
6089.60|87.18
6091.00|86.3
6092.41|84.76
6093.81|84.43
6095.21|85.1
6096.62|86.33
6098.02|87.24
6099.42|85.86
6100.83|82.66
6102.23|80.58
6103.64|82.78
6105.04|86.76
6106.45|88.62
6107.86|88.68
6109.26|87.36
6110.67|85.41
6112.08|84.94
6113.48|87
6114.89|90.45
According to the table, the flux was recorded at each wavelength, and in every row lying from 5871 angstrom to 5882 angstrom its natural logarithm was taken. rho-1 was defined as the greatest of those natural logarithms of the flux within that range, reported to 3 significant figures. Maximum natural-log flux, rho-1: 4.53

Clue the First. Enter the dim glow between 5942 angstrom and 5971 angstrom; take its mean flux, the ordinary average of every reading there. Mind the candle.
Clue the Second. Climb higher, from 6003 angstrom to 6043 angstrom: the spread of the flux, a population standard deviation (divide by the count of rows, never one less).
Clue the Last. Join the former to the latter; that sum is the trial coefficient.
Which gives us 90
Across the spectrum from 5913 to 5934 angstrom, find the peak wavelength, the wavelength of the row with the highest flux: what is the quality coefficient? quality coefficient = 5925.01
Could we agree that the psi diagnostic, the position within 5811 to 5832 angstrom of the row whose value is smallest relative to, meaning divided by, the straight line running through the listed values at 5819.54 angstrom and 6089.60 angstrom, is 5823.56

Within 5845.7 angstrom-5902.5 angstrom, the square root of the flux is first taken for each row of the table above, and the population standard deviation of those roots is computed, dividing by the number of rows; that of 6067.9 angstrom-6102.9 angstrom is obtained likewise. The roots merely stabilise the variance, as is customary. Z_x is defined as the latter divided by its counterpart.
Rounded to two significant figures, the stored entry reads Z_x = 0.39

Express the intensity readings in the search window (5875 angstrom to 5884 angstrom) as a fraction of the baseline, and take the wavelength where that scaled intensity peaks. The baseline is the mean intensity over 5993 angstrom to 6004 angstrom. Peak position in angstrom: 5876.09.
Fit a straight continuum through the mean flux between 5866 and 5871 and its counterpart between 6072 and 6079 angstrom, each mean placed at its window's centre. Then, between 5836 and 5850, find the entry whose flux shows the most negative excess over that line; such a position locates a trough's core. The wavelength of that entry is 5849.10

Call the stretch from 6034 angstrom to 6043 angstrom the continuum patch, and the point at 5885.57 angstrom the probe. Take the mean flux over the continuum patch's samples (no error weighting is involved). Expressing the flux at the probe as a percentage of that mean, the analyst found 94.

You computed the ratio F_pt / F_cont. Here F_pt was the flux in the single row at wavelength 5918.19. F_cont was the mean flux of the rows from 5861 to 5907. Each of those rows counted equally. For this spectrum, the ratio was 1.04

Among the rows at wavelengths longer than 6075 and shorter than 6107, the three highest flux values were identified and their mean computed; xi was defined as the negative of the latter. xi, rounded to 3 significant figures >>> -88.8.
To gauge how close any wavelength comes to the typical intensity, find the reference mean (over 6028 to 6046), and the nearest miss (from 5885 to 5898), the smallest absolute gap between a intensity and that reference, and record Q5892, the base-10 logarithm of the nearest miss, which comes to 0.7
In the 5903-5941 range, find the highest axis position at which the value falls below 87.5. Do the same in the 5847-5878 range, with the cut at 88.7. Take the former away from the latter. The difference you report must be -66.6 angstrom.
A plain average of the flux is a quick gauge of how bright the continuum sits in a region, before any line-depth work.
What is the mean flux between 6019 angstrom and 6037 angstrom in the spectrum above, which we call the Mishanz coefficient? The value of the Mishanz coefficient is 85.7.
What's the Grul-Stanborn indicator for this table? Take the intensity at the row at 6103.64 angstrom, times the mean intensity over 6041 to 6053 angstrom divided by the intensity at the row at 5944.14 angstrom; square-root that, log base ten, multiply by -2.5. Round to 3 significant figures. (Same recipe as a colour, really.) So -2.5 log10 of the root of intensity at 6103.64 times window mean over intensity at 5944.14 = -2.41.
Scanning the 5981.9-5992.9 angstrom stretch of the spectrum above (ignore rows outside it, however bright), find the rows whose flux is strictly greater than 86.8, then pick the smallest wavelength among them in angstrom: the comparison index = 5982.58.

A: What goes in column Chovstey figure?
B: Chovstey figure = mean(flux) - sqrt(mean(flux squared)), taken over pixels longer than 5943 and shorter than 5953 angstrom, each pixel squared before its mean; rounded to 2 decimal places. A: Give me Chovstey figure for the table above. -0.02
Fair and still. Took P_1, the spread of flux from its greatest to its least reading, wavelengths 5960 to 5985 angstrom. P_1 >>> 7.3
